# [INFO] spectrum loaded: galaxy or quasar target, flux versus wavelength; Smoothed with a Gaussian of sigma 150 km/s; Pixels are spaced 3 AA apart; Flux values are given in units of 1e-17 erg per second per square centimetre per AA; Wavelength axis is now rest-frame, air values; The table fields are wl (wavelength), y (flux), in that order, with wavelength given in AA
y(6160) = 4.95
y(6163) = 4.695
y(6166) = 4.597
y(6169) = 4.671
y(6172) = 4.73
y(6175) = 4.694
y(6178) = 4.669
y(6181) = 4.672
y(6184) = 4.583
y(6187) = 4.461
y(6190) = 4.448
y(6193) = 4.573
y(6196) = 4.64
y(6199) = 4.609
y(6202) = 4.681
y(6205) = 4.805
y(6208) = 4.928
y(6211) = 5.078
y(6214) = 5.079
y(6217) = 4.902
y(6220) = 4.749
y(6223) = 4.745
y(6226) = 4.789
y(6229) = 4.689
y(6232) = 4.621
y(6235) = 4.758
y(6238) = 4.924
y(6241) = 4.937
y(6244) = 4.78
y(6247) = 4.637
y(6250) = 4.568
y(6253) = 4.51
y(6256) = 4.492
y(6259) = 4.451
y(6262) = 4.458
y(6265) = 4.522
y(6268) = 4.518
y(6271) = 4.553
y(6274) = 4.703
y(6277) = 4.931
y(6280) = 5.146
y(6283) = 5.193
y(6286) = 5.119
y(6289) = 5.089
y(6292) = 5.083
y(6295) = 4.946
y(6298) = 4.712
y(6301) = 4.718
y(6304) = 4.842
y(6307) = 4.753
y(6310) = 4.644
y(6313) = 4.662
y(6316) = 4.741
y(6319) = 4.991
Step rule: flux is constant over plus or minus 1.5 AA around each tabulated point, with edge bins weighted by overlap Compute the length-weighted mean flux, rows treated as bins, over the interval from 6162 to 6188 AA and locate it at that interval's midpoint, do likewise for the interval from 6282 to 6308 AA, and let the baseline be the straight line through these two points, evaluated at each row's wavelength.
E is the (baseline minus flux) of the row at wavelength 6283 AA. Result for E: -0.28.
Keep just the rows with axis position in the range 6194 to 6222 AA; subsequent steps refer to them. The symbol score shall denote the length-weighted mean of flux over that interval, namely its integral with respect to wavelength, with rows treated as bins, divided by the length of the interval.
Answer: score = 4.82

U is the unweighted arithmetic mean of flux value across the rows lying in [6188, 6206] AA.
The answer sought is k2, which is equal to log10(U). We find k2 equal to 0.665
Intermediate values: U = 4.63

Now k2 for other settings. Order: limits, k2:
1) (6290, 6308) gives 0.685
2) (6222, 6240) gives 0.677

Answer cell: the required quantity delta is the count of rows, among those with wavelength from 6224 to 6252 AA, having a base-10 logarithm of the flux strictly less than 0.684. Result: 7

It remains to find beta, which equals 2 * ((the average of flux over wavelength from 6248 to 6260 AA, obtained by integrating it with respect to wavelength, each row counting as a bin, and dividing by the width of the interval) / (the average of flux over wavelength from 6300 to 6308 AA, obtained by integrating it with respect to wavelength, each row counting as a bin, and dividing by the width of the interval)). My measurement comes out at 1.89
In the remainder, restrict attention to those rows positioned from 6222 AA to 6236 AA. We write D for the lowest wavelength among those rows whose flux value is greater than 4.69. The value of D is 6223 AA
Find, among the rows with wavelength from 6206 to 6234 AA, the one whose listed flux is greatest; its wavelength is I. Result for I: 6214 AA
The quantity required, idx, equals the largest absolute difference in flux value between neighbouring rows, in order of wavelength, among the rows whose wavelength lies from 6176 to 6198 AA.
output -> 0.125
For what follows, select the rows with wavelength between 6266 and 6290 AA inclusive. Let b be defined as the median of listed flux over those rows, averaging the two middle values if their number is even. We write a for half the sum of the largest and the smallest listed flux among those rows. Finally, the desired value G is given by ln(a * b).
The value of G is 3.19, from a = 4.86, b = 5.0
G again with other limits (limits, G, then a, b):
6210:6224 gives 3.18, 4.91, 4.9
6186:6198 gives 3.02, 4.54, 4.5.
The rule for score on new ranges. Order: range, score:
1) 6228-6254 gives 4.72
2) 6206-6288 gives 4.77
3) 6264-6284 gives 4.79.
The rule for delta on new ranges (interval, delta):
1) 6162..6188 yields 9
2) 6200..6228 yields 5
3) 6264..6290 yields 4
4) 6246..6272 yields 9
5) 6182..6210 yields 8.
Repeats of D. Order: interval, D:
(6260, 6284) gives 6274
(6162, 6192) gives 6163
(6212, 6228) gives 6214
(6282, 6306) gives 6283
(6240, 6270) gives 6241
